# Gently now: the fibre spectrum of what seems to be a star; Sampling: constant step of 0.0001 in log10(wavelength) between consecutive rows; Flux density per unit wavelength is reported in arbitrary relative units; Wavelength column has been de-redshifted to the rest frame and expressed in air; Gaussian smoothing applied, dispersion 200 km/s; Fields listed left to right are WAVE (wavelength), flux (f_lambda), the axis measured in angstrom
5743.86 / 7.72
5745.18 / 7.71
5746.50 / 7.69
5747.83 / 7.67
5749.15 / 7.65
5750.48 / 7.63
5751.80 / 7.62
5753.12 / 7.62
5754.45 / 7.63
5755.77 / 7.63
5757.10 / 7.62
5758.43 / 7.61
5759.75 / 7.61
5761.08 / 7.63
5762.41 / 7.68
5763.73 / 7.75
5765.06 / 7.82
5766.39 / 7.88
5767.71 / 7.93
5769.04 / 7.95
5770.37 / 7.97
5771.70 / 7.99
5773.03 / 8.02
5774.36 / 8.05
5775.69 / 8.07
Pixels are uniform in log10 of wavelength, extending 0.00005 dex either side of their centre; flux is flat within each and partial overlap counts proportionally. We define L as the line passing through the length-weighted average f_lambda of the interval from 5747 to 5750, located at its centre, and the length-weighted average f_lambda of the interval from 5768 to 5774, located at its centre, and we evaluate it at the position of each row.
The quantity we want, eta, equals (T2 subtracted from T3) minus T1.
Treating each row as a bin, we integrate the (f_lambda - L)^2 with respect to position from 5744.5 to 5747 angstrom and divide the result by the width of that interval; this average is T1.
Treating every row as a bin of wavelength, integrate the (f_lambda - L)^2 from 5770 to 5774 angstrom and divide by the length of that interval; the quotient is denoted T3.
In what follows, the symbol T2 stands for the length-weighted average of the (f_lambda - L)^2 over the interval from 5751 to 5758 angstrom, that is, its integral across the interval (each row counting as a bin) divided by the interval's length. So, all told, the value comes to -0.023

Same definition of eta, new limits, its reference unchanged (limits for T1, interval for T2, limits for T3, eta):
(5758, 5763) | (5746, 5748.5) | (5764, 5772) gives -0.037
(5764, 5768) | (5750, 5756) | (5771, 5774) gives -0.010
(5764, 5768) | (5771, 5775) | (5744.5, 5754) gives 0.002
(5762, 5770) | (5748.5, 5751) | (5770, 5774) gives -0.007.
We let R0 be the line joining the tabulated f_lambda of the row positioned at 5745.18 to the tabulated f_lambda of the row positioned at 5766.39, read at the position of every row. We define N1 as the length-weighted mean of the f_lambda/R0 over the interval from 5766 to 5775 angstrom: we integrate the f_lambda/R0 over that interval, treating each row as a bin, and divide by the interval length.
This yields 1.01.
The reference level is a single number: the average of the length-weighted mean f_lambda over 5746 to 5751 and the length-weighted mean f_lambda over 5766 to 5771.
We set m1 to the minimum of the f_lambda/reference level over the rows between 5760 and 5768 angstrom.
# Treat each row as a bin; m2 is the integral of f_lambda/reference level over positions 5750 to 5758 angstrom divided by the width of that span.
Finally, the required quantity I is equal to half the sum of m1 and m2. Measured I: 0.979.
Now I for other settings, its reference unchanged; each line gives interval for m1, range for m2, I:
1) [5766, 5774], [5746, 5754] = 0.996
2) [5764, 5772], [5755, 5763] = 0.991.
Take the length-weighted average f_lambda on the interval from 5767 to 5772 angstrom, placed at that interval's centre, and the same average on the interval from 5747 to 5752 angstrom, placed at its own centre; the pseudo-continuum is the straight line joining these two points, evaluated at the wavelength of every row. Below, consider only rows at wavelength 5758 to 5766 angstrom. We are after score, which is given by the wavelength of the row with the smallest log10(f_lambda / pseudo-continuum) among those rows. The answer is 5761.08 angstrom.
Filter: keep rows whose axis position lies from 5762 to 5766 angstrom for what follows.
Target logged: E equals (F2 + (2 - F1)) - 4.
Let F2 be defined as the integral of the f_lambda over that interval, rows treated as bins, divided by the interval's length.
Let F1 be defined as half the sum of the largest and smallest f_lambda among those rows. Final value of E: -1.98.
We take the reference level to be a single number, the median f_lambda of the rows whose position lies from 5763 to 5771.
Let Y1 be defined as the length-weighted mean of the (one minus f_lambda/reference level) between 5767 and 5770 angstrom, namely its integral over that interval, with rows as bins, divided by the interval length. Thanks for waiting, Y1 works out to -0.005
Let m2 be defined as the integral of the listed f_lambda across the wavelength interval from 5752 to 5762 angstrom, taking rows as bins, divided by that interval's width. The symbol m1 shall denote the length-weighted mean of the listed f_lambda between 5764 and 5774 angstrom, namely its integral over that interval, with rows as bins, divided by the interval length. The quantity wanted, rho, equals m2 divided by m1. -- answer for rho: 0.96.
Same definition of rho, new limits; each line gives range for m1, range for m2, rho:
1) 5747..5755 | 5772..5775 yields 1.05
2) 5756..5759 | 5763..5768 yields 1.03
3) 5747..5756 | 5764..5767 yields 1.02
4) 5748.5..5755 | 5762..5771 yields 1.03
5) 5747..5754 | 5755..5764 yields 1.00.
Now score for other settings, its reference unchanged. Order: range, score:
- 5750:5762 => 5761.08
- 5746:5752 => 5751.80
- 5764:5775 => 5765.06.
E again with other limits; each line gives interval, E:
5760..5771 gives -1.98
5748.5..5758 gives -2.01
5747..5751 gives -2.02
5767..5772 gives -2.00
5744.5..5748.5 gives -1.99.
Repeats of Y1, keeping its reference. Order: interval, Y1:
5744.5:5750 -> 0.029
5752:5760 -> 0.036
